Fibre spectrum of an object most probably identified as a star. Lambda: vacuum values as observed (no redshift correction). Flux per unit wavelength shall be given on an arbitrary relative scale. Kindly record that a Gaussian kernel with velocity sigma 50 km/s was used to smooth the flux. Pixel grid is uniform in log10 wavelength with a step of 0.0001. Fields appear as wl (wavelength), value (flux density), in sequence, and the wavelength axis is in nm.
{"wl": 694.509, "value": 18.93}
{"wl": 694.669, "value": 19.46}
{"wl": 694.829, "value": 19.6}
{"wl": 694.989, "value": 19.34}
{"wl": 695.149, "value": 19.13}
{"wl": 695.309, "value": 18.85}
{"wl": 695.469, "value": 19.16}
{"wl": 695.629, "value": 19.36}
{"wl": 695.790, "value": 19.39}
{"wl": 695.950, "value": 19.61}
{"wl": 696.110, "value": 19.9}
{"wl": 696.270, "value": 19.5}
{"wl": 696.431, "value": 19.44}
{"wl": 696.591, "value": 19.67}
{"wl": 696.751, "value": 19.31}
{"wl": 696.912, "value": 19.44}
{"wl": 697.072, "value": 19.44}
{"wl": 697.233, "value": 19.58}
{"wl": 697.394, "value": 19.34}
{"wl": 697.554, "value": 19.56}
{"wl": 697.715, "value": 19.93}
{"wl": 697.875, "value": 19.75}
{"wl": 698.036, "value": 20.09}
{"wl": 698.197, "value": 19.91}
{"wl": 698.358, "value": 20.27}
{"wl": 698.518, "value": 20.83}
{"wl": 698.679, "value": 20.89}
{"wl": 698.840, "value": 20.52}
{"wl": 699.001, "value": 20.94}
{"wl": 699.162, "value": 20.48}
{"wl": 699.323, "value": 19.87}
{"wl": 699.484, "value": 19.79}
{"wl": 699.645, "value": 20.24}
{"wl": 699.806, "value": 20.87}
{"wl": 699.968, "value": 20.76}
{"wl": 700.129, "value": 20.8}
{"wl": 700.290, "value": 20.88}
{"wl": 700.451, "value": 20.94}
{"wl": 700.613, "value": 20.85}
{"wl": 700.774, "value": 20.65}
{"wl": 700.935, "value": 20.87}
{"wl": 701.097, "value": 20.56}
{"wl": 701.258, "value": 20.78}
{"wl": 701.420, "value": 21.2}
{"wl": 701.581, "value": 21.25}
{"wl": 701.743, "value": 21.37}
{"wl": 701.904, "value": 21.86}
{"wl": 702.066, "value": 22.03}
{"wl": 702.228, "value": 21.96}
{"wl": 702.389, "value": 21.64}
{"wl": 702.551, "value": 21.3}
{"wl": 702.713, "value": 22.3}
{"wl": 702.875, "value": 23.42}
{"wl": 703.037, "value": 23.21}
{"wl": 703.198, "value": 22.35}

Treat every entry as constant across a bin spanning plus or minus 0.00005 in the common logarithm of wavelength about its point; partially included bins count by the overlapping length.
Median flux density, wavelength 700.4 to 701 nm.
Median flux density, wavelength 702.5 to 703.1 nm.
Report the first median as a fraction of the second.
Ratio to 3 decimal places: 0.917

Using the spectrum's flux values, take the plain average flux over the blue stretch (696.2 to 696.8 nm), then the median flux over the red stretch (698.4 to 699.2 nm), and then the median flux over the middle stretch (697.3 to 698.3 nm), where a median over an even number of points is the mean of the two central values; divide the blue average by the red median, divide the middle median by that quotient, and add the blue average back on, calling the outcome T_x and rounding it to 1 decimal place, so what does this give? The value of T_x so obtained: 40.7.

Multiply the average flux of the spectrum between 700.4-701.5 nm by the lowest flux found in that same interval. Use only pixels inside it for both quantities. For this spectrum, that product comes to 428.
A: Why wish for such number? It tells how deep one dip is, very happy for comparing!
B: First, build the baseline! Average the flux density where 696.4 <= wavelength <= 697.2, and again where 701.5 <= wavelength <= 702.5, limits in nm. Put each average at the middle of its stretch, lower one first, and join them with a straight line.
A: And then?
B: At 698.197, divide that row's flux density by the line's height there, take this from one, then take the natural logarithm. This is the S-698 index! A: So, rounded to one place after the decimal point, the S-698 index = -4.8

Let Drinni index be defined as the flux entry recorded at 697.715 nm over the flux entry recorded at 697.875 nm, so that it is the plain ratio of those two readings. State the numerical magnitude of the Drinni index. 1.01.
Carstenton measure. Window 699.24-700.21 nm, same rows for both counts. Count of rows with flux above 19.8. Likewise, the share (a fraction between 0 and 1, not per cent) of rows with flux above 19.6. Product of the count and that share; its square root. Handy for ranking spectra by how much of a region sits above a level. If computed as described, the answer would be 2.2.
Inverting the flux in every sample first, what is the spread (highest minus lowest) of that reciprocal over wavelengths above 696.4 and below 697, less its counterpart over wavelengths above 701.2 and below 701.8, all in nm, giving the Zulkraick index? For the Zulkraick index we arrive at -0.0004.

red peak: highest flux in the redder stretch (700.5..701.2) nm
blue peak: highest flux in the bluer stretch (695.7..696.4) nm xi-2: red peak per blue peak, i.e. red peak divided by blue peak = 1.05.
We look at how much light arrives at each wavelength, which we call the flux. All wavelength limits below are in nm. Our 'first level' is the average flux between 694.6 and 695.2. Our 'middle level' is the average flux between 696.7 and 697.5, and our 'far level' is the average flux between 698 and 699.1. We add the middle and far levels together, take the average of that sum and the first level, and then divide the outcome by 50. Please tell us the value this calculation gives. 0.593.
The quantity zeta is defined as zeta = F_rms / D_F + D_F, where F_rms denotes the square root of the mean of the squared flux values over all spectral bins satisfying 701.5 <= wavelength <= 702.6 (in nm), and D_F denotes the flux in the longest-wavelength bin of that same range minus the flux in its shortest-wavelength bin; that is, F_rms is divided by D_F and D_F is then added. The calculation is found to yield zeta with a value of 433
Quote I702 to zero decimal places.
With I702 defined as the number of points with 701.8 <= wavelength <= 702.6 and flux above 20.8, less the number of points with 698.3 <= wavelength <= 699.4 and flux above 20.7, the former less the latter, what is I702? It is 2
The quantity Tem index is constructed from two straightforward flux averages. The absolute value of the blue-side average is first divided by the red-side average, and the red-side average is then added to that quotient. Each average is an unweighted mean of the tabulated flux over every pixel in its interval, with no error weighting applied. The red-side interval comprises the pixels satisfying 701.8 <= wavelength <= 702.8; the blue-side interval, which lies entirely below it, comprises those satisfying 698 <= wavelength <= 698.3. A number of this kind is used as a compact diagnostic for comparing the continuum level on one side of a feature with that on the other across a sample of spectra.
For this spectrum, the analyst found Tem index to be 22.8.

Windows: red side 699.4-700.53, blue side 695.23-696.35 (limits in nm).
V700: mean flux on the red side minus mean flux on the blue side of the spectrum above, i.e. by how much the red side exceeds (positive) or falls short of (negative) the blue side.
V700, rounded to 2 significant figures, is 1.2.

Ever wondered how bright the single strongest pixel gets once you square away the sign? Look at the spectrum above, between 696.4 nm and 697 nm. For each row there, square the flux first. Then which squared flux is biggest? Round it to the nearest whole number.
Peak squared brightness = 387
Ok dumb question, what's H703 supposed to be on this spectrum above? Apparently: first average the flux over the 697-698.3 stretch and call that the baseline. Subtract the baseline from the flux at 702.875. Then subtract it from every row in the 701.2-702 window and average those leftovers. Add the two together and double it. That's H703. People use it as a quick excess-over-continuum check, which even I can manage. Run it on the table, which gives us 11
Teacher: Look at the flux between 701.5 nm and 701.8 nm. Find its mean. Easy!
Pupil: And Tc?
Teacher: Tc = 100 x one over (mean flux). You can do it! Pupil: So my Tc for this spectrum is 4.69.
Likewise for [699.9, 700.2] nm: 4.81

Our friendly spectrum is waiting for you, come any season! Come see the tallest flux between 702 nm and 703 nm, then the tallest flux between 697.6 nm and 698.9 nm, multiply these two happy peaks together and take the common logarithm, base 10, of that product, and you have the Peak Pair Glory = 2.69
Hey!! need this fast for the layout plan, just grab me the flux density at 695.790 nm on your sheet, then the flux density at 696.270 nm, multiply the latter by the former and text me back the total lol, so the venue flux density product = 378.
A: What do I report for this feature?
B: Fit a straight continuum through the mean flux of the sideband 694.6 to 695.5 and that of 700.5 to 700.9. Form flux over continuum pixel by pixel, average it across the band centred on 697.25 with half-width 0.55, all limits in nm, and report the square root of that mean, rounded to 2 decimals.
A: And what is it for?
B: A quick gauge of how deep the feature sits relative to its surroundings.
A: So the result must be 0.99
